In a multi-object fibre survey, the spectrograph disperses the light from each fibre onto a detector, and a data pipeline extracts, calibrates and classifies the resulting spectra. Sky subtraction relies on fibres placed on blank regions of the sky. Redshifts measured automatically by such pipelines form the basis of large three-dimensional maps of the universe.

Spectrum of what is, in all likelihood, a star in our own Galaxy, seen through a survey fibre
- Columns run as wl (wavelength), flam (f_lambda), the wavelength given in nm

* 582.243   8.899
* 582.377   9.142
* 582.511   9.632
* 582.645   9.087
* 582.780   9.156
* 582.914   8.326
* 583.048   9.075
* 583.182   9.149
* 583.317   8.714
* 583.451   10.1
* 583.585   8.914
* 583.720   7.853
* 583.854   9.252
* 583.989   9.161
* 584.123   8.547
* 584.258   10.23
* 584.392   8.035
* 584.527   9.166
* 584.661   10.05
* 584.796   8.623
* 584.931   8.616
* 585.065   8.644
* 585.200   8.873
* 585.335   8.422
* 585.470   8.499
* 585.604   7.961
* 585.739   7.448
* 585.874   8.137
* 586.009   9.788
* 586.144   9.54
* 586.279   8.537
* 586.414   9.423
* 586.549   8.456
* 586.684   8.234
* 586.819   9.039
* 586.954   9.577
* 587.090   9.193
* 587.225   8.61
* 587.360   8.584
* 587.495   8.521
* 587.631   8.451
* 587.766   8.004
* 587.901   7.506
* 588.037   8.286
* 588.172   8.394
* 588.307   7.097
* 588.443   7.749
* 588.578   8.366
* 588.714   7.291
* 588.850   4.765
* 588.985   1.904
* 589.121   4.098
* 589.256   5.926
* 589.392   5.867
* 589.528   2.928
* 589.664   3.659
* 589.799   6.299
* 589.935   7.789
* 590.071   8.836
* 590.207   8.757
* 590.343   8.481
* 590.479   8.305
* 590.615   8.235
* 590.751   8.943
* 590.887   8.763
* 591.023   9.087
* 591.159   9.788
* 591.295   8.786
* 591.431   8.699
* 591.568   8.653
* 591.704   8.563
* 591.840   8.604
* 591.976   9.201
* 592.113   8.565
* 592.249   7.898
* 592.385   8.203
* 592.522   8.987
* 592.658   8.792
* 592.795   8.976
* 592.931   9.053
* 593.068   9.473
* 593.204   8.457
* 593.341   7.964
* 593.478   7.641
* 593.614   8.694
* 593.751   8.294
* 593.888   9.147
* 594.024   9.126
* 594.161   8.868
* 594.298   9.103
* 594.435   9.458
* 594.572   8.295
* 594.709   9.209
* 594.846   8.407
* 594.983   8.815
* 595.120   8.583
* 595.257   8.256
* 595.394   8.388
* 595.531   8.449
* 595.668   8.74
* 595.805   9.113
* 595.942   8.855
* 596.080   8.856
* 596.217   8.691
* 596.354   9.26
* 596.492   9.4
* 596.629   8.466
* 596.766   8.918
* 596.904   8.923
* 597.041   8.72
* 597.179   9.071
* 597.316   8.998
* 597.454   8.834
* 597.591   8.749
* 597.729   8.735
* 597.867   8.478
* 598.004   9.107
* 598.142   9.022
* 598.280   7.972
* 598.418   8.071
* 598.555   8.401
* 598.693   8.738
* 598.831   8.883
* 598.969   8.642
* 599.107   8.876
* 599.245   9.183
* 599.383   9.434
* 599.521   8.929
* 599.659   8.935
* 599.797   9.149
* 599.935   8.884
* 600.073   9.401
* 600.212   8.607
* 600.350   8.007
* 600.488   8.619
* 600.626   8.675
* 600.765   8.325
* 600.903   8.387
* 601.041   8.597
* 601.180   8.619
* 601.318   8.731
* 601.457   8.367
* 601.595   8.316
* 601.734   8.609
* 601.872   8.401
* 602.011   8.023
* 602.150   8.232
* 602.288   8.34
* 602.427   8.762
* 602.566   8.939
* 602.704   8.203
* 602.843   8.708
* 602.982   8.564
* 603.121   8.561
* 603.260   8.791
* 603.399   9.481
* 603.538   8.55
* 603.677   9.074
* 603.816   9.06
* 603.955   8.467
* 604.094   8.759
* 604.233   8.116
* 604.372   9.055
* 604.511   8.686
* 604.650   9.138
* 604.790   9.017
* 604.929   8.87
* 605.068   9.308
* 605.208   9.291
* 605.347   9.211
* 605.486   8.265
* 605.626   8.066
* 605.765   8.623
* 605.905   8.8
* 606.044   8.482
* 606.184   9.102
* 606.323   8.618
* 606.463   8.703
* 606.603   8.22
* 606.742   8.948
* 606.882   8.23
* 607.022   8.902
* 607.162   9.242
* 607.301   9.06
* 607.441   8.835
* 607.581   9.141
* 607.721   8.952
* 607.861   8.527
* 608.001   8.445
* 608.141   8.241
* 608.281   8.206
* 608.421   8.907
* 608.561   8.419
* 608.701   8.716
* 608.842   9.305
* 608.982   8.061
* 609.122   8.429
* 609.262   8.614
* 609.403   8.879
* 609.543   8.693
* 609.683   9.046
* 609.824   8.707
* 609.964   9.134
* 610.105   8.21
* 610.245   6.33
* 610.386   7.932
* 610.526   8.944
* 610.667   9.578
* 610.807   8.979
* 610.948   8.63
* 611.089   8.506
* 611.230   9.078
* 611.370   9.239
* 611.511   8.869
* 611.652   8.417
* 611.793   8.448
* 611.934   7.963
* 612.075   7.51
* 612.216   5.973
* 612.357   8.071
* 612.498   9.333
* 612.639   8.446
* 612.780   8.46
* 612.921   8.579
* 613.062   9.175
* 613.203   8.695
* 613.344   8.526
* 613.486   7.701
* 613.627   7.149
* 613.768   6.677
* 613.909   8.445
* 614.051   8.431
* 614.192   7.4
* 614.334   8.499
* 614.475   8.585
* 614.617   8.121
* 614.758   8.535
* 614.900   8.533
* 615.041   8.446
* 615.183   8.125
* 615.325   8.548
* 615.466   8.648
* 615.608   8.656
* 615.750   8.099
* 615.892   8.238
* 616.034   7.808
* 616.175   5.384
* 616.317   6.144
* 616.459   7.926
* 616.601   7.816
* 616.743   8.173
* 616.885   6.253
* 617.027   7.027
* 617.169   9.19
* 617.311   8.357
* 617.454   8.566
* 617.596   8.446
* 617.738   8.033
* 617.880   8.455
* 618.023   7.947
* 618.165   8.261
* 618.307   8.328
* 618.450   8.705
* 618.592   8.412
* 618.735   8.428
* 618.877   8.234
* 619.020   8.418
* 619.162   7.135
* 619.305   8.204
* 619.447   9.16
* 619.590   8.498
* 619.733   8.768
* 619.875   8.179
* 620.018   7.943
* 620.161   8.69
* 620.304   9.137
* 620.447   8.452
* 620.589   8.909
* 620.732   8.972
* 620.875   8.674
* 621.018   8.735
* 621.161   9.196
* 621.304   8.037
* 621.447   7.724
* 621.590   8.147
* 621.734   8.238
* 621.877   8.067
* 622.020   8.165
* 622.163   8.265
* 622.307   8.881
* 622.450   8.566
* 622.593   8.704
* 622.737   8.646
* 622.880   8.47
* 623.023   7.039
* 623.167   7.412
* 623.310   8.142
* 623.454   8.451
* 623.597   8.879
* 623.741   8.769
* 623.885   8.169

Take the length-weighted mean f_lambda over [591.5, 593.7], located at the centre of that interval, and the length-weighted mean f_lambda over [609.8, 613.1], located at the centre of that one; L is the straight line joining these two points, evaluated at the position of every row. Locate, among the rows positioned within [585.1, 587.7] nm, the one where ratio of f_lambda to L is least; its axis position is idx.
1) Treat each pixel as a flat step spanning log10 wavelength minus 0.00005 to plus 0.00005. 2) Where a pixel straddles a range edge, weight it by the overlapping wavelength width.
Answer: 585.739 nm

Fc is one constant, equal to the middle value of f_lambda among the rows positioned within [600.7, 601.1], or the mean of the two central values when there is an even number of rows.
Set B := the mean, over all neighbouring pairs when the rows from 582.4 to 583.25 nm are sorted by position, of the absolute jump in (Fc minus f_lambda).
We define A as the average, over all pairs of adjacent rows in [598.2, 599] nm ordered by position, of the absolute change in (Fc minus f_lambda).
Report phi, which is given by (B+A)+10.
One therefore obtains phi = 10.7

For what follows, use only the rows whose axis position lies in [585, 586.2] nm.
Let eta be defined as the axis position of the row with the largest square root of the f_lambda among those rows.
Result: 586.009 nm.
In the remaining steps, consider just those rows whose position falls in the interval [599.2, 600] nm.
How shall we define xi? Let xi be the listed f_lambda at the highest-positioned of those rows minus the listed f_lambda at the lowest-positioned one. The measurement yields -0.3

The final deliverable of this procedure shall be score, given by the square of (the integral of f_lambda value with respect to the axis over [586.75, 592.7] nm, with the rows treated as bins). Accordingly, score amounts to 2138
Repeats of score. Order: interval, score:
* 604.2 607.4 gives 791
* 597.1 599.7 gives 522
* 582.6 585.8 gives 798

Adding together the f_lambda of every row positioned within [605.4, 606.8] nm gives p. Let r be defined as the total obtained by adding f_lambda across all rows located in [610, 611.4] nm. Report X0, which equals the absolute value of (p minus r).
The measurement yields 0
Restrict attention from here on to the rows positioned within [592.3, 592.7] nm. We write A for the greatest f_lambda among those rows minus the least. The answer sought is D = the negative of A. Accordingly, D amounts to -0.8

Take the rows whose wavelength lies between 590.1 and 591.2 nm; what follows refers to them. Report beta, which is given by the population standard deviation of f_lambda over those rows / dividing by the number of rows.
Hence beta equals 0.47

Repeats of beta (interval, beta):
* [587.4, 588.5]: 0.48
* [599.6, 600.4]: 0.44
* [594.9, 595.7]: 0.20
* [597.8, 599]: 0.37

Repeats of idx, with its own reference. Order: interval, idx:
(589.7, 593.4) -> 589.799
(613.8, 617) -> 616.175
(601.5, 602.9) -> 602.011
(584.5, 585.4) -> 585.335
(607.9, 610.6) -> 610.245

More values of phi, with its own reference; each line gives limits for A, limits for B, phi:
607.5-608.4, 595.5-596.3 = 10.4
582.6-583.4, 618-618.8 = 10.6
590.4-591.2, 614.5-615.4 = 10.6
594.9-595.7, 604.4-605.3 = 10.4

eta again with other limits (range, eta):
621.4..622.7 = 622.307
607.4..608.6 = 607.581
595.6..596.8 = 596.492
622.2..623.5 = 622.307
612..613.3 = 612.498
